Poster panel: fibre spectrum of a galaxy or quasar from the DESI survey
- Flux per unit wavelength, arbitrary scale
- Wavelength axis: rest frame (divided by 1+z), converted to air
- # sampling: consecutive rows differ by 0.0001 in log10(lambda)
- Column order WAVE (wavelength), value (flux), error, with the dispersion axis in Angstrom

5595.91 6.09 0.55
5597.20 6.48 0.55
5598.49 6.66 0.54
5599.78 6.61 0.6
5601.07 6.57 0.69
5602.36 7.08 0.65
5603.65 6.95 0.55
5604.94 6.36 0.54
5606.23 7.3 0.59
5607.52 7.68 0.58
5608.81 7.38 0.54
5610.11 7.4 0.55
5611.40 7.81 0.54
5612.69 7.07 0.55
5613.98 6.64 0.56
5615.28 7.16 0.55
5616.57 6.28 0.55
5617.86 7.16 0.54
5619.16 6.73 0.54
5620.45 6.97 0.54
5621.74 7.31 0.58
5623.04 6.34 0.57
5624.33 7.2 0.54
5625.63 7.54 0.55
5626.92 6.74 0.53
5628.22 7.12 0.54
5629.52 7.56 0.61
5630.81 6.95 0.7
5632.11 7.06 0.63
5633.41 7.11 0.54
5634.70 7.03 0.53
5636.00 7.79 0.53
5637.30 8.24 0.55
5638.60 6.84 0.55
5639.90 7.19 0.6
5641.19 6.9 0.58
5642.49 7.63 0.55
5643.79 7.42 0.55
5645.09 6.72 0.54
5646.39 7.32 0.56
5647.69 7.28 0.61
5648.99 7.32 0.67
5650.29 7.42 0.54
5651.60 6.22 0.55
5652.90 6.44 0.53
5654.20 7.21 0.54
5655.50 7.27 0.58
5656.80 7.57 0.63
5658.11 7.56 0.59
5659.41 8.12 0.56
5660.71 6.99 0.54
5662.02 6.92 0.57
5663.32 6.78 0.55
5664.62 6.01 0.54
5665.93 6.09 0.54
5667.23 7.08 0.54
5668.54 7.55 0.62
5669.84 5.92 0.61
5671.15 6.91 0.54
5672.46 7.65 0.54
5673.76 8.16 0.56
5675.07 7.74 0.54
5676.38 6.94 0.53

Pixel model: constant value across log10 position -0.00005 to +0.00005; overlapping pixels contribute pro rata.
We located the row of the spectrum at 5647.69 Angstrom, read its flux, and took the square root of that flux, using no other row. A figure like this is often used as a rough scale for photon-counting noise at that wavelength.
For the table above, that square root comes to 2.70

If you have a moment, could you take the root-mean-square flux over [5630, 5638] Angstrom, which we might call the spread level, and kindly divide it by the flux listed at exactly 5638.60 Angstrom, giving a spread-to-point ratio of 1.08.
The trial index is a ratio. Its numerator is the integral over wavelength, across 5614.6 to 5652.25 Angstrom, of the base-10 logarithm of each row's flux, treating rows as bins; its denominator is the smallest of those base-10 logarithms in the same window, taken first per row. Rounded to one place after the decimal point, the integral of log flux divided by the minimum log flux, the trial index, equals 40.4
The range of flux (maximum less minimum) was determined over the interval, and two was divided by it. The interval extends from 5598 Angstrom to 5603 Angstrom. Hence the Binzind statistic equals 3.9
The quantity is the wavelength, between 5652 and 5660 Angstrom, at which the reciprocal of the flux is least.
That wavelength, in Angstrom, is 5659.41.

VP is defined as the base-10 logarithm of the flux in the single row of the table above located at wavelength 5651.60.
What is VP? 0.79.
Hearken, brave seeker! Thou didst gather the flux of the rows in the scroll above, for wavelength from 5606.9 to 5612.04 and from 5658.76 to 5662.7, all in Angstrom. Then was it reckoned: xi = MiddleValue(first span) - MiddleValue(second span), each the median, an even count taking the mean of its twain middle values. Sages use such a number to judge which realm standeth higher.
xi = 0.55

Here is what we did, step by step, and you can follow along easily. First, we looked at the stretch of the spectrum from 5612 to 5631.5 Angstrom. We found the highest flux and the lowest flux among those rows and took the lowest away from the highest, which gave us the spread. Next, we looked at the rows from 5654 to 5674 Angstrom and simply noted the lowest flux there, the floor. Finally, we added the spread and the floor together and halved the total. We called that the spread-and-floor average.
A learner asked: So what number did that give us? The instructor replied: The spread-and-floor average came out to 3.60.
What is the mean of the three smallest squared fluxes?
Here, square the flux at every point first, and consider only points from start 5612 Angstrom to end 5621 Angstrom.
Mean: 42.9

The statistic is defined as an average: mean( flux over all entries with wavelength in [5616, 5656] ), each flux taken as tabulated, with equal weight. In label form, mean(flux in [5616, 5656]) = 7.11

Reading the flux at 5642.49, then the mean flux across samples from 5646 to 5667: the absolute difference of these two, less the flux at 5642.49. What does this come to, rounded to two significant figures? -7.0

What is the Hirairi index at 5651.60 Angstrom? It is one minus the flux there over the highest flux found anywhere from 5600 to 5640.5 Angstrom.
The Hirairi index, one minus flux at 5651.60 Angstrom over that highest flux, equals 0.25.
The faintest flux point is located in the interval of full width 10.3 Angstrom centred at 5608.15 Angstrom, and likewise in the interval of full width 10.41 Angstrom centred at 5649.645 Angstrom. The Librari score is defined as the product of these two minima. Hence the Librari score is 39.6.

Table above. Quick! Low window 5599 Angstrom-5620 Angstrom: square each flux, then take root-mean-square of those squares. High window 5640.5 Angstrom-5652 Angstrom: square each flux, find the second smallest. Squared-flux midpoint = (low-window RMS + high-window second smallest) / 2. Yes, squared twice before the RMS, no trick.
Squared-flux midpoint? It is 47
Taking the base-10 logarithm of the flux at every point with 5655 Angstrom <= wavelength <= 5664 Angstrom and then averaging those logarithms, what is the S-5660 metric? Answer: 0.864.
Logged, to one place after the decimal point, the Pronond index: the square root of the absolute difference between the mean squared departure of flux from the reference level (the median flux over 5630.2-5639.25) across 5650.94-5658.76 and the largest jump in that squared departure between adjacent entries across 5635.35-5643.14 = 1.0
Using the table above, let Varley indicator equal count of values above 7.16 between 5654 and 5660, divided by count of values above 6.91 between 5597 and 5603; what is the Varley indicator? 5.00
